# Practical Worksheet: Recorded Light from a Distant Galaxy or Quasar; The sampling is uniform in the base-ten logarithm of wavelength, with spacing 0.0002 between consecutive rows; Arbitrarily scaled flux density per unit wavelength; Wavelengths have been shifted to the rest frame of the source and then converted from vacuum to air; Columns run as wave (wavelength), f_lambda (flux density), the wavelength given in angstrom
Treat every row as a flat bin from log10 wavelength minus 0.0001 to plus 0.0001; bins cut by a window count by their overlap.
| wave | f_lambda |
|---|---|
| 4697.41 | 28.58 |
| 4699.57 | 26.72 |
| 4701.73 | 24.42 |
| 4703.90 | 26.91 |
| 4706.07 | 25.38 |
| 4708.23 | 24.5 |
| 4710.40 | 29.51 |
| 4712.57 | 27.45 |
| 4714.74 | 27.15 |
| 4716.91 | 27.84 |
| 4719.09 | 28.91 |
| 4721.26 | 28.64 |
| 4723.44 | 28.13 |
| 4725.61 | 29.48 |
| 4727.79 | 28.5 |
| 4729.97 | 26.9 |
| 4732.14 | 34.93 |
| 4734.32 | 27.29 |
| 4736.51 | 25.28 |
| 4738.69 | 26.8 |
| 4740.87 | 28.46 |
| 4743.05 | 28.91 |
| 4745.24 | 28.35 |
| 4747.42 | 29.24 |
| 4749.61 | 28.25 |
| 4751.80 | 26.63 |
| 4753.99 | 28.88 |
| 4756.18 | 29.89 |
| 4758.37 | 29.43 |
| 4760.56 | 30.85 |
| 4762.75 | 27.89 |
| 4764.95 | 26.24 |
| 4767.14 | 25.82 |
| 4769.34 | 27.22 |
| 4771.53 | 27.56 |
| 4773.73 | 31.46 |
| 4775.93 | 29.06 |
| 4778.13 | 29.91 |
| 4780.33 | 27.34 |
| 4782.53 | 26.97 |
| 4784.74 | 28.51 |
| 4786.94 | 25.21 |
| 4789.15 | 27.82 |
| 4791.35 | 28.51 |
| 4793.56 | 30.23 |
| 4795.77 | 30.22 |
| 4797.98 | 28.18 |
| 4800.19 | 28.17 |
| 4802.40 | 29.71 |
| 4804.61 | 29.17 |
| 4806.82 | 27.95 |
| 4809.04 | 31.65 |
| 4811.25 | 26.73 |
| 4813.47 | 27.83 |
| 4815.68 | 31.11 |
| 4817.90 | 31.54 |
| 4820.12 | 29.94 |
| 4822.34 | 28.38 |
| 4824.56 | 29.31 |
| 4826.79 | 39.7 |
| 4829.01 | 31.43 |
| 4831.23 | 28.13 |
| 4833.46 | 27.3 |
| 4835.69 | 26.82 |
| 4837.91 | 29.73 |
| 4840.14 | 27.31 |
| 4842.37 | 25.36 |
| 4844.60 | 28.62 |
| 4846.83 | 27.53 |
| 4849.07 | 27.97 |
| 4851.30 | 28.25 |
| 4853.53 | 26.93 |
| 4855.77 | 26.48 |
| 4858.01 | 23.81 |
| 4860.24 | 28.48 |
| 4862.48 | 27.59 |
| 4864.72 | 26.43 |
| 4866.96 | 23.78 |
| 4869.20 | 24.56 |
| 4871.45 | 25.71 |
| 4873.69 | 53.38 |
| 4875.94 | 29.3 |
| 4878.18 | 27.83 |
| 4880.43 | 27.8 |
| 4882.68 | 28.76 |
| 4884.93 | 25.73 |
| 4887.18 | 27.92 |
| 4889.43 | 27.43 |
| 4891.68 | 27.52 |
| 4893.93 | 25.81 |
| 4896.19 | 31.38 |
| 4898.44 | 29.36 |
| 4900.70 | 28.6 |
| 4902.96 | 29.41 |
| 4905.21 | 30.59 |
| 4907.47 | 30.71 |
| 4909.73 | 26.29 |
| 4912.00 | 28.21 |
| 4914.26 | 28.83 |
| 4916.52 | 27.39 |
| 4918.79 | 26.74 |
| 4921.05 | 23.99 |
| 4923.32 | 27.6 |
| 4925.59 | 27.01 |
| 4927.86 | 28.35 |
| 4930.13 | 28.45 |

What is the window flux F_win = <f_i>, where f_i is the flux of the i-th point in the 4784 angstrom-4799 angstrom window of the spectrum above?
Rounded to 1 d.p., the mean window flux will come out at 28.4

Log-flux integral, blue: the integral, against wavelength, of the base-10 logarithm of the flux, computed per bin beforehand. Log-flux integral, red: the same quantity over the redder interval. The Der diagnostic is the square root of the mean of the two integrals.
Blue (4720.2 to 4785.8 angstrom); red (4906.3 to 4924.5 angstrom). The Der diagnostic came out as 7.8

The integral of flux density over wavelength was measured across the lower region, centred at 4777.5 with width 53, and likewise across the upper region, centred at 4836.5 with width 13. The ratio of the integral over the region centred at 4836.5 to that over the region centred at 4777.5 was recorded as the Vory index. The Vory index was 0.24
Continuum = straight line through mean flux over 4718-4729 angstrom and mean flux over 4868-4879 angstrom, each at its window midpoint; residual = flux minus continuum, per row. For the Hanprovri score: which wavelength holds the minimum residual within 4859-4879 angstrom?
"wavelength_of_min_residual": 4866.96 angstrom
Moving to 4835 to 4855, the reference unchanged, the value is 4842.37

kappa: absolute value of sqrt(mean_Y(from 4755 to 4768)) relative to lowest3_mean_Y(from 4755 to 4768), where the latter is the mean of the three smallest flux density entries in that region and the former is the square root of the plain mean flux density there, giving 0.200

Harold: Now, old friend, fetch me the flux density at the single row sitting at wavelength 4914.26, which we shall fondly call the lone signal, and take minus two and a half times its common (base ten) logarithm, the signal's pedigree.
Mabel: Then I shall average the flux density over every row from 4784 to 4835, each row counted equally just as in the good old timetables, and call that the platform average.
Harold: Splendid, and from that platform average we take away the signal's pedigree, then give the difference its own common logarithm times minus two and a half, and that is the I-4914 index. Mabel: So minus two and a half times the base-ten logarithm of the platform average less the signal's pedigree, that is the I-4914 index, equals -3.80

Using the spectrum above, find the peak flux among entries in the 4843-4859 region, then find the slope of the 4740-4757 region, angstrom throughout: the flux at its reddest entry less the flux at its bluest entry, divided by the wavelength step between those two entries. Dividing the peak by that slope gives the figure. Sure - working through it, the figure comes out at 306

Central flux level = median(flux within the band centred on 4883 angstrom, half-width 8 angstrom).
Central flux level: 27.8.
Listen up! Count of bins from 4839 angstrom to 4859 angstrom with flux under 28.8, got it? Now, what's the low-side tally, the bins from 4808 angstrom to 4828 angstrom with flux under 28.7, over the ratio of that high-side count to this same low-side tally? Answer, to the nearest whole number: 1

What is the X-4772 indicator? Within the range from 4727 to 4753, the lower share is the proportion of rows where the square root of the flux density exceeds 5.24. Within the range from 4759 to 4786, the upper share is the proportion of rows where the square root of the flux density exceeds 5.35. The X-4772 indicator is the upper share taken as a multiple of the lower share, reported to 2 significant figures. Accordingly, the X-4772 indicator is 0.57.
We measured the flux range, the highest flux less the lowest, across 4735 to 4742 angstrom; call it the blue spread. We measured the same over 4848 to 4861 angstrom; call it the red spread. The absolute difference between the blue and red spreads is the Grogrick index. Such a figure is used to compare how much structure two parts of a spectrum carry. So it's 1.5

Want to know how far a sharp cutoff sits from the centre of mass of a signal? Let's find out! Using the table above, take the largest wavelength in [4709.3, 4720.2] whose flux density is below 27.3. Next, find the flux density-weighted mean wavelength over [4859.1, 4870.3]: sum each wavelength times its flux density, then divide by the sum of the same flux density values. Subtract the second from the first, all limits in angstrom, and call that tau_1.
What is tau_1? -149.8 angstrom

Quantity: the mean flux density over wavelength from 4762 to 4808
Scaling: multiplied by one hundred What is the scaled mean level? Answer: 2825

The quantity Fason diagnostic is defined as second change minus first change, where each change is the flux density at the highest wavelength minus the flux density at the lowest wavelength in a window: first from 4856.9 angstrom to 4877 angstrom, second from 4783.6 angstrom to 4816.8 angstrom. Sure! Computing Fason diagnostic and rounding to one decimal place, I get -2.9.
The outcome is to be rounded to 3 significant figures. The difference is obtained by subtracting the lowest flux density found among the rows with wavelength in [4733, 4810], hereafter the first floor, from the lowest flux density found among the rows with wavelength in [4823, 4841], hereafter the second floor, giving 1.61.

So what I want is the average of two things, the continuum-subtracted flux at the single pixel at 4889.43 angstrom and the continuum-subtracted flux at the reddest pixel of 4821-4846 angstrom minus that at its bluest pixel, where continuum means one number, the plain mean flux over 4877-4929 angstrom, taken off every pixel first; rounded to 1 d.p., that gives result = -0.1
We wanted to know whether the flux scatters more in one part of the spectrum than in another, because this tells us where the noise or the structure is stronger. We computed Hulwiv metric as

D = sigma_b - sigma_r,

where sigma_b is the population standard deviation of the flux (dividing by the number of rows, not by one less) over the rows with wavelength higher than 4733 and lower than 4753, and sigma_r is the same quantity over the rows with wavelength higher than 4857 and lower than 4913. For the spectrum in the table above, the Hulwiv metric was -4.2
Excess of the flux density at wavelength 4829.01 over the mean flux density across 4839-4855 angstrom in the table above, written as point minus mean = 4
